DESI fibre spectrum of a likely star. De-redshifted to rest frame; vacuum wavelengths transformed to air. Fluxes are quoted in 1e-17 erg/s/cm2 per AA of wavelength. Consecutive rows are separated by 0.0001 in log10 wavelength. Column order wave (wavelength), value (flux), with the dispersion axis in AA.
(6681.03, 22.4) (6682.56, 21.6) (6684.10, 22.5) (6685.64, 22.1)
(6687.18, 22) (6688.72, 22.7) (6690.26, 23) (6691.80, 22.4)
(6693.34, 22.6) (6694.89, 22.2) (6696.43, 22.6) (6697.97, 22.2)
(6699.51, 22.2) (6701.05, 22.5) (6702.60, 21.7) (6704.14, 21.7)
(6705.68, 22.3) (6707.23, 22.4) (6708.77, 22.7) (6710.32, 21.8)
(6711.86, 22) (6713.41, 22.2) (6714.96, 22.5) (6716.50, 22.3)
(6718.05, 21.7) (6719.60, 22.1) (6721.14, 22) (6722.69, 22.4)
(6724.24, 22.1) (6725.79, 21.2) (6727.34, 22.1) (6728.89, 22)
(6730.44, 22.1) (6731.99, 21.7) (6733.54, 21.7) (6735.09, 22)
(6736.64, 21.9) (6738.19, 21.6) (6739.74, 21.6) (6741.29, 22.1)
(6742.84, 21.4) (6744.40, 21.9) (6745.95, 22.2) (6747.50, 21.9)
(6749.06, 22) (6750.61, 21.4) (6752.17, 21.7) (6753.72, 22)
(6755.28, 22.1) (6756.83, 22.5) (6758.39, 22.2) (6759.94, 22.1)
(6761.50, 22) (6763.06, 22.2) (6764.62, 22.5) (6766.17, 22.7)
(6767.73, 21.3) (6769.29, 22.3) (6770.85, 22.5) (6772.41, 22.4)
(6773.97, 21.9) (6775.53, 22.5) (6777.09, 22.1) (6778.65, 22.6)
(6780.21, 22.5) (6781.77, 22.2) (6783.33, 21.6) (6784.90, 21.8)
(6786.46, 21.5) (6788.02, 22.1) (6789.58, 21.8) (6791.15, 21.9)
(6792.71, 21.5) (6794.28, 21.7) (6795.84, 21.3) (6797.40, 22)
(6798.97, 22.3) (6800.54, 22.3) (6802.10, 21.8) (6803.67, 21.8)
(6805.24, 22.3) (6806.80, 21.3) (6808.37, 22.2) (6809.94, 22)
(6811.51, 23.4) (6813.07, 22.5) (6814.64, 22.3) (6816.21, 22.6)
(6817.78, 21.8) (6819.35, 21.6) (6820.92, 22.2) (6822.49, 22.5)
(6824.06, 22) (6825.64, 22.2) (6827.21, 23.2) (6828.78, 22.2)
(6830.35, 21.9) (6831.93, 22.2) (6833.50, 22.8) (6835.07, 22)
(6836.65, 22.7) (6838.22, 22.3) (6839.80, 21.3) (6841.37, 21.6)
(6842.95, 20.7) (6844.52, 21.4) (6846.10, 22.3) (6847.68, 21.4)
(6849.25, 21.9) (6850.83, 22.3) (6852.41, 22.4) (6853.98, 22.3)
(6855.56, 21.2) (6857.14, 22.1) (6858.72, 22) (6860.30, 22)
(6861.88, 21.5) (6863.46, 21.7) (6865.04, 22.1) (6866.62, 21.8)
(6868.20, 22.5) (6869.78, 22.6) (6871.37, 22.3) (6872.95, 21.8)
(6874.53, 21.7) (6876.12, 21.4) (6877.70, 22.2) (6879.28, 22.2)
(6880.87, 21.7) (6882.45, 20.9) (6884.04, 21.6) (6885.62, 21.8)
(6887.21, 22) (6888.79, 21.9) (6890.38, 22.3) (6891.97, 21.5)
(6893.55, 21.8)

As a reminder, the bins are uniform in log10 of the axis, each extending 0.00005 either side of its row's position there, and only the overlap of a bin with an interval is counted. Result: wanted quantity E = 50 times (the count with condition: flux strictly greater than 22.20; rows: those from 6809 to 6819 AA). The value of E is 200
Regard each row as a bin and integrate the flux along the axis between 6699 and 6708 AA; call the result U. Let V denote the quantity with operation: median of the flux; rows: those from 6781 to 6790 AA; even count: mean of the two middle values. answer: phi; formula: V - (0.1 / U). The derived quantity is 21.8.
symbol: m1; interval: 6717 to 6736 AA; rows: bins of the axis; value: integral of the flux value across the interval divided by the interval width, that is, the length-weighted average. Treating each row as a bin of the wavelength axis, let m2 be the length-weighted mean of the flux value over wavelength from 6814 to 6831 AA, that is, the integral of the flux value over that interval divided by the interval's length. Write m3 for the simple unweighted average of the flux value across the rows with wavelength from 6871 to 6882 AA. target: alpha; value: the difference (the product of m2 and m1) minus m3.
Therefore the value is 465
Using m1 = 21.9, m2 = 22.2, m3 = 21.9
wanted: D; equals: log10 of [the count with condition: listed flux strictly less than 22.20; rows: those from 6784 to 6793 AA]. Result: 0.8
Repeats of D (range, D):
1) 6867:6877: 0.5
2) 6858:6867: 0.8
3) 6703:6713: 0.5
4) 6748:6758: 0.7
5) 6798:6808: 0.5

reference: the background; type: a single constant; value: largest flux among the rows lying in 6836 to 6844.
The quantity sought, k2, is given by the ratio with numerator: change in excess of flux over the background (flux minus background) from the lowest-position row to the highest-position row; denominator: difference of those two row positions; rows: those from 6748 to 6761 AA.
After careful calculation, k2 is 0.01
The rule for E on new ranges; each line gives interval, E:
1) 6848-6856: 150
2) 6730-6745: 0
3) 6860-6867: 0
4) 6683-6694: 250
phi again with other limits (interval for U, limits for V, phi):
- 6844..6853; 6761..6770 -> 22.2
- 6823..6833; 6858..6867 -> 21.9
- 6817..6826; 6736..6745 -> 21.7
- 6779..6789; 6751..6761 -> 22.1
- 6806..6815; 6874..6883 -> 21.7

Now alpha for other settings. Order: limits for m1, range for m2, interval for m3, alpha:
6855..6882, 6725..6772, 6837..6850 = 460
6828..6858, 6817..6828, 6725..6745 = 466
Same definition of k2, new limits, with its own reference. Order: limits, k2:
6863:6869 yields 0.17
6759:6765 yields 0.09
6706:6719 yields -0.06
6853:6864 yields -0.06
